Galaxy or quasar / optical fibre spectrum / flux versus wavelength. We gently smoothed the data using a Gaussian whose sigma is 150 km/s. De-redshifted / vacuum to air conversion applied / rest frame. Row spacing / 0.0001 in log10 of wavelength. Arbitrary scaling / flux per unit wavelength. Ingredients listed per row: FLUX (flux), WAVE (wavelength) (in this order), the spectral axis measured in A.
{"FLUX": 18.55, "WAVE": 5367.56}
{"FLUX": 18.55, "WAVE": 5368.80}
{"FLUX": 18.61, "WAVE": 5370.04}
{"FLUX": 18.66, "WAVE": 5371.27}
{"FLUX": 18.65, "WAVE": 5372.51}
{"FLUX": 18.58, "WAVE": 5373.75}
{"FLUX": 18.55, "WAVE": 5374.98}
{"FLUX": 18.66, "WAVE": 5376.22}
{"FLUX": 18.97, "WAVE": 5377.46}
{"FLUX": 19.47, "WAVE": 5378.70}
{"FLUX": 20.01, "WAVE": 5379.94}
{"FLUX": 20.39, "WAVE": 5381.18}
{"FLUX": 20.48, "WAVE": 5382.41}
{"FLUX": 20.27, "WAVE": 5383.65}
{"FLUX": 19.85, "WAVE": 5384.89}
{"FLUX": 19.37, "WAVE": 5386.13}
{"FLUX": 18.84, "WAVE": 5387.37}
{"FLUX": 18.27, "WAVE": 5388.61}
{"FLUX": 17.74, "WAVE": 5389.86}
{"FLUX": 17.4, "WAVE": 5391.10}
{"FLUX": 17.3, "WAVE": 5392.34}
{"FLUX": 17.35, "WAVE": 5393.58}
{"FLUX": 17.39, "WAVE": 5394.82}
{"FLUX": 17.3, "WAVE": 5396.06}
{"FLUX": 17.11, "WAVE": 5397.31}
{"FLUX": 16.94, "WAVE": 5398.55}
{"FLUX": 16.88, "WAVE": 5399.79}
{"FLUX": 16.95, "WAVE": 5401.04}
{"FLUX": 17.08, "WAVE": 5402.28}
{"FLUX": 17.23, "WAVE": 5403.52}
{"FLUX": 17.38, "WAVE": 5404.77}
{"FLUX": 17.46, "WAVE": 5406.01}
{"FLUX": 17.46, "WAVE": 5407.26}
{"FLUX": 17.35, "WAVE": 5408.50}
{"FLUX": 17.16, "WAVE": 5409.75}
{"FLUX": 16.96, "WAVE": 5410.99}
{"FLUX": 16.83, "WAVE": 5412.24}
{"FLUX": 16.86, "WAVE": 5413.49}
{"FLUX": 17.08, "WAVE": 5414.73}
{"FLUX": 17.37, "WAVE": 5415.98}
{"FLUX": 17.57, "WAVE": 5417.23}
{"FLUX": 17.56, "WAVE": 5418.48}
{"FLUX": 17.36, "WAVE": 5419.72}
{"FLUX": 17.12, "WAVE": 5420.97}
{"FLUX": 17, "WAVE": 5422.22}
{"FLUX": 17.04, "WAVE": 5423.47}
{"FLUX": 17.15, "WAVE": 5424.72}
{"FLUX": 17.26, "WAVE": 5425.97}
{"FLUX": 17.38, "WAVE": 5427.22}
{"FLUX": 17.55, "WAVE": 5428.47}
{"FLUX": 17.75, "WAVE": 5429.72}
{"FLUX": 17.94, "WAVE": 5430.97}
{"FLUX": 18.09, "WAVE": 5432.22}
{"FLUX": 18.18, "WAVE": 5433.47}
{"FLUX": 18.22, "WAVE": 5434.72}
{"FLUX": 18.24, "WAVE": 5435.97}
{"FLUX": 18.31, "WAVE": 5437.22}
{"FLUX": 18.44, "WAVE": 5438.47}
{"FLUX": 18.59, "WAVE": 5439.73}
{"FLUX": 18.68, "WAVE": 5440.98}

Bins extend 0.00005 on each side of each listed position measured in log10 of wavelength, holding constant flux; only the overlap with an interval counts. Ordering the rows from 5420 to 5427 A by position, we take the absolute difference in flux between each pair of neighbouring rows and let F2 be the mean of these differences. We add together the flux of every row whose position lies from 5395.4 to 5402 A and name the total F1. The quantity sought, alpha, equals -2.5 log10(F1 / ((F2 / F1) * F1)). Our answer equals -7.4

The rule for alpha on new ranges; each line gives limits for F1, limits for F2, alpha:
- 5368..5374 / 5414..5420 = -6.8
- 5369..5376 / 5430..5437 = -7.7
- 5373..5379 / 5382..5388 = -5.9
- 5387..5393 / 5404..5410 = -7.4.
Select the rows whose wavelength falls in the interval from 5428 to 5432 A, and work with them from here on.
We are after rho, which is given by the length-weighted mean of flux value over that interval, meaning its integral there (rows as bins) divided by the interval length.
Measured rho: 17.8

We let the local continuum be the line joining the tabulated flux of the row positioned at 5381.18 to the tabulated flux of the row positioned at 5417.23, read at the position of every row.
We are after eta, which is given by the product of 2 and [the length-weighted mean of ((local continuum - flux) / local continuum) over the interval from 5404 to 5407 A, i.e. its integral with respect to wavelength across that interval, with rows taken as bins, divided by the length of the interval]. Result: 0.12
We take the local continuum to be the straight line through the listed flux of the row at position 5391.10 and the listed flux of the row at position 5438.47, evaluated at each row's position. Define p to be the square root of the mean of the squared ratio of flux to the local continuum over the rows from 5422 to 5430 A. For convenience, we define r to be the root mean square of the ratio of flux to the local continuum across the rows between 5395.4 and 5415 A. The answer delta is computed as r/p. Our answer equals 1.02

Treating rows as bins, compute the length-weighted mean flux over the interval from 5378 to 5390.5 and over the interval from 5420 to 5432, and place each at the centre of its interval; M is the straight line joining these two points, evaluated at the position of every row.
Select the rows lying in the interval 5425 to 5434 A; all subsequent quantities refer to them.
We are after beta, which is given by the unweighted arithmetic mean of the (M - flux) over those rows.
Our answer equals -0.6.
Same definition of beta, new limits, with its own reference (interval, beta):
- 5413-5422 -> 0.5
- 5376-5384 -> -0.1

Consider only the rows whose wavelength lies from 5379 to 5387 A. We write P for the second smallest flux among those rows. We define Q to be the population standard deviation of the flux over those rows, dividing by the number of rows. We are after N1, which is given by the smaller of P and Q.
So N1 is 0.38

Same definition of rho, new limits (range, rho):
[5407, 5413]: 17.1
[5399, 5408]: 17.2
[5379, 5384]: 20.3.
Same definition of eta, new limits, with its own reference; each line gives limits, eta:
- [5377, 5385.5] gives 0.04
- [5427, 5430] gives -0.10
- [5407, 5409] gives 0.10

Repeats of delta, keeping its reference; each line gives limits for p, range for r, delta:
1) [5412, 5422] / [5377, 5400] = 1.12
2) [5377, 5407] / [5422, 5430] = 0.91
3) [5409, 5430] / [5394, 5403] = 1.02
